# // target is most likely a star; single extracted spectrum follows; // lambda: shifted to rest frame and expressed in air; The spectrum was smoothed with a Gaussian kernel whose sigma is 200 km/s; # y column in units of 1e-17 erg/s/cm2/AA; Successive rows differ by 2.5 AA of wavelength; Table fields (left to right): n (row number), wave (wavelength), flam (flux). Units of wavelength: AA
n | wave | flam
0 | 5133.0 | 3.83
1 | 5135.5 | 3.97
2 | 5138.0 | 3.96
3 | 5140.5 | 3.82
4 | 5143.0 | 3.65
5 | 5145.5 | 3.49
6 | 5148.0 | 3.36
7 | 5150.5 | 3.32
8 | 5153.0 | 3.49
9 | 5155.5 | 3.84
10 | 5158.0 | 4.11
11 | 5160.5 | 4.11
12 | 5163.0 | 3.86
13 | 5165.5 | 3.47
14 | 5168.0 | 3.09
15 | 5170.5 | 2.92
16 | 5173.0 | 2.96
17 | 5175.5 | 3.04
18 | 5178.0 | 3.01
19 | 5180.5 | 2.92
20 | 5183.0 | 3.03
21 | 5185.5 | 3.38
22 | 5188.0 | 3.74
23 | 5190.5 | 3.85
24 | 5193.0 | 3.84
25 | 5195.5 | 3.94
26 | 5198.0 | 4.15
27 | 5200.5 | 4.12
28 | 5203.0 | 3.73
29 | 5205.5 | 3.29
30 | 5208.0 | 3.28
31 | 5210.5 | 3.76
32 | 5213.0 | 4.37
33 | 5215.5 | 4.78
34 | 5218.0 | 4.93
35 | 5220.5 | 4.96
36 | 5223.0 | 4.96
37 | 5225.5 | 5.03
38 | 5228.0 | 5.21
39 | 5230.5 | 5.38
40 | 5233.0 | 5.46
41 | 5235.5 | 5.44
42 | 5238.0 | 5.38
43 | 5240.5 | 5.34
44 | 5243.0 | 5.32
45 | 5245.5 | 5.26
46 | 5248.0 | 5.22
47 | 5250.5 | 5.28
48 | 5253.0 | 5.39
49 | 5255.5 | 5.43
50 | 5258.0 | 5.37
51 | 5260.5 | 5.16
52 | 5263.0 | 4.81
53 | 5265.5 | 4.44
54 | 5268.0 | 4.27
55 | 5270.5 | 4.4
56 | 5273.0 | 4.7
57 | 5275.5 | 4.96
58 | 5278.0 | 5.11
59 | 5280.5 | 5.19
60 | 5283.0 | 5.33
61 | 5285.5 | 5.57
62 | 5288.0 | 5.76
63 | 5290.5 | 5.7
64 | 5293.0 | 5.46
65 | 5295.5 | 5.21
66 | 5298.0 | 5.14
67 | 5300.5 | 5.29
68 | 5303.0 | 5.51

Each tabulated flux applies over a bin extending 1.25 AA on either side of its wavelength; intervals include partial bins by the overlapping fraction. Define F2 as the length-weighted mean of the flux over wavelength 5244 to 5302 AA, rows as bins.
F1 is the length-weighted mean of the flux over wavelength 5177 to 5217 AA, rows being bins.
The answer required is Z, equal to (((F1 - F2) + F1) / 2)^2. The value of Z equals 1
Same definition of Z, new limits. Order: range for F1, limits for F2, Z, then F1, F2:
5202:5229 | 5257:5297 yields 3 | 4.4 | 5.09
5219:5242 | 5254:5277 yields 8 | 5.2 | 4.85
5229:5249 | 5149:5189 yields 13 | 5.3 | 3.39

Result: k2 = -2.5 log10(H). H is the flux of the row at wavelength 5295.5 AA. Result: -1.79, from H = 5.21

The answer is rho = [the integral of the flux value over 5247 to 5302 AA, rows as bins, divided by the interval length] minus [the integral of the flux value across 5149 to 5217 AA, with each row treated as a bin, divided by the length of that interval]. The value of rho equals 1.5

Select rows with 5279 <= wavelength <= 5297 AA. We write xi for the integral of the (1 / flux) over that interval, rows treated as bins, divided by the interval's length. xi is 0.18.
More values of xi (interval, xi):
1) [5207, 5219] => 0.24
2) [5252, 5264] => 0.19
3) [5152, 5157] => 0.27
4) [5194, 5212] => 0.27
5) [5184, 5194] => 0.27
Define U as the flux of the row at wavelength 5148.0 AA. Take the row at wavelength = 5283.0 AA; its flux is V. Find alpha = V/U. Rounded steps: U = 3.36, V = 5.33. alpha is 1.59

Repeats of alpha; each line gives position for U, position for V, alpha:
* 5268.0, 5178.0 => 0.70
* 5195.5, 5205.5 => 0.84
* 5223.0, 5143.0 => 0.74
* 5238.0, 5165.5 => 0.64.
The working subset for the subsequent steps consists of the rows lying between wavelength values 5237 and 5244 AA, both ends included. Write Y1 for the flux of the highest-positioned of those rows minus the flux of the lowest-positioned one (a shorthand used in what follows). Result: -0.06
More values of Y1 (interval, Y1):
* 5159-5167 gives -0.64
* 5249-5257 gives 0.15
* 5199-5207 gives -0.83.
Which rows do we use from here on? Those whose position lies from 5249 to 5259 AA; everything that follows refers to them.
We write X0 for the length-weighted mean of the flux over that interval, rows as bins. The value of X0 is 5.4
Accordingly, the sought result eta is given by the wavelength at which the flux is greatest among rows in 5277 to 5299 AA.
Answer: 5288.0 AA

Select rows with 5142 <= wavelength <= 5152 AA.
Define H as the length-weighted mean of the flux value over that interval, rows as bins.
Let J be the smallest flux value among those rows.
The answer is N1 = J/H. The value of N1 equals 0.962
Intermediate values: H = 3.45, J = 3.32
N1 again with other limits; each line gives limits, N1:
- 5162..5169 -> 0.890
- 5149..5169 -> 0.843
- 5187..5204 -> 0.953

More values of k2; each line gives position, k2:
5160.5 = -1.53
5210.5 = -1.44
